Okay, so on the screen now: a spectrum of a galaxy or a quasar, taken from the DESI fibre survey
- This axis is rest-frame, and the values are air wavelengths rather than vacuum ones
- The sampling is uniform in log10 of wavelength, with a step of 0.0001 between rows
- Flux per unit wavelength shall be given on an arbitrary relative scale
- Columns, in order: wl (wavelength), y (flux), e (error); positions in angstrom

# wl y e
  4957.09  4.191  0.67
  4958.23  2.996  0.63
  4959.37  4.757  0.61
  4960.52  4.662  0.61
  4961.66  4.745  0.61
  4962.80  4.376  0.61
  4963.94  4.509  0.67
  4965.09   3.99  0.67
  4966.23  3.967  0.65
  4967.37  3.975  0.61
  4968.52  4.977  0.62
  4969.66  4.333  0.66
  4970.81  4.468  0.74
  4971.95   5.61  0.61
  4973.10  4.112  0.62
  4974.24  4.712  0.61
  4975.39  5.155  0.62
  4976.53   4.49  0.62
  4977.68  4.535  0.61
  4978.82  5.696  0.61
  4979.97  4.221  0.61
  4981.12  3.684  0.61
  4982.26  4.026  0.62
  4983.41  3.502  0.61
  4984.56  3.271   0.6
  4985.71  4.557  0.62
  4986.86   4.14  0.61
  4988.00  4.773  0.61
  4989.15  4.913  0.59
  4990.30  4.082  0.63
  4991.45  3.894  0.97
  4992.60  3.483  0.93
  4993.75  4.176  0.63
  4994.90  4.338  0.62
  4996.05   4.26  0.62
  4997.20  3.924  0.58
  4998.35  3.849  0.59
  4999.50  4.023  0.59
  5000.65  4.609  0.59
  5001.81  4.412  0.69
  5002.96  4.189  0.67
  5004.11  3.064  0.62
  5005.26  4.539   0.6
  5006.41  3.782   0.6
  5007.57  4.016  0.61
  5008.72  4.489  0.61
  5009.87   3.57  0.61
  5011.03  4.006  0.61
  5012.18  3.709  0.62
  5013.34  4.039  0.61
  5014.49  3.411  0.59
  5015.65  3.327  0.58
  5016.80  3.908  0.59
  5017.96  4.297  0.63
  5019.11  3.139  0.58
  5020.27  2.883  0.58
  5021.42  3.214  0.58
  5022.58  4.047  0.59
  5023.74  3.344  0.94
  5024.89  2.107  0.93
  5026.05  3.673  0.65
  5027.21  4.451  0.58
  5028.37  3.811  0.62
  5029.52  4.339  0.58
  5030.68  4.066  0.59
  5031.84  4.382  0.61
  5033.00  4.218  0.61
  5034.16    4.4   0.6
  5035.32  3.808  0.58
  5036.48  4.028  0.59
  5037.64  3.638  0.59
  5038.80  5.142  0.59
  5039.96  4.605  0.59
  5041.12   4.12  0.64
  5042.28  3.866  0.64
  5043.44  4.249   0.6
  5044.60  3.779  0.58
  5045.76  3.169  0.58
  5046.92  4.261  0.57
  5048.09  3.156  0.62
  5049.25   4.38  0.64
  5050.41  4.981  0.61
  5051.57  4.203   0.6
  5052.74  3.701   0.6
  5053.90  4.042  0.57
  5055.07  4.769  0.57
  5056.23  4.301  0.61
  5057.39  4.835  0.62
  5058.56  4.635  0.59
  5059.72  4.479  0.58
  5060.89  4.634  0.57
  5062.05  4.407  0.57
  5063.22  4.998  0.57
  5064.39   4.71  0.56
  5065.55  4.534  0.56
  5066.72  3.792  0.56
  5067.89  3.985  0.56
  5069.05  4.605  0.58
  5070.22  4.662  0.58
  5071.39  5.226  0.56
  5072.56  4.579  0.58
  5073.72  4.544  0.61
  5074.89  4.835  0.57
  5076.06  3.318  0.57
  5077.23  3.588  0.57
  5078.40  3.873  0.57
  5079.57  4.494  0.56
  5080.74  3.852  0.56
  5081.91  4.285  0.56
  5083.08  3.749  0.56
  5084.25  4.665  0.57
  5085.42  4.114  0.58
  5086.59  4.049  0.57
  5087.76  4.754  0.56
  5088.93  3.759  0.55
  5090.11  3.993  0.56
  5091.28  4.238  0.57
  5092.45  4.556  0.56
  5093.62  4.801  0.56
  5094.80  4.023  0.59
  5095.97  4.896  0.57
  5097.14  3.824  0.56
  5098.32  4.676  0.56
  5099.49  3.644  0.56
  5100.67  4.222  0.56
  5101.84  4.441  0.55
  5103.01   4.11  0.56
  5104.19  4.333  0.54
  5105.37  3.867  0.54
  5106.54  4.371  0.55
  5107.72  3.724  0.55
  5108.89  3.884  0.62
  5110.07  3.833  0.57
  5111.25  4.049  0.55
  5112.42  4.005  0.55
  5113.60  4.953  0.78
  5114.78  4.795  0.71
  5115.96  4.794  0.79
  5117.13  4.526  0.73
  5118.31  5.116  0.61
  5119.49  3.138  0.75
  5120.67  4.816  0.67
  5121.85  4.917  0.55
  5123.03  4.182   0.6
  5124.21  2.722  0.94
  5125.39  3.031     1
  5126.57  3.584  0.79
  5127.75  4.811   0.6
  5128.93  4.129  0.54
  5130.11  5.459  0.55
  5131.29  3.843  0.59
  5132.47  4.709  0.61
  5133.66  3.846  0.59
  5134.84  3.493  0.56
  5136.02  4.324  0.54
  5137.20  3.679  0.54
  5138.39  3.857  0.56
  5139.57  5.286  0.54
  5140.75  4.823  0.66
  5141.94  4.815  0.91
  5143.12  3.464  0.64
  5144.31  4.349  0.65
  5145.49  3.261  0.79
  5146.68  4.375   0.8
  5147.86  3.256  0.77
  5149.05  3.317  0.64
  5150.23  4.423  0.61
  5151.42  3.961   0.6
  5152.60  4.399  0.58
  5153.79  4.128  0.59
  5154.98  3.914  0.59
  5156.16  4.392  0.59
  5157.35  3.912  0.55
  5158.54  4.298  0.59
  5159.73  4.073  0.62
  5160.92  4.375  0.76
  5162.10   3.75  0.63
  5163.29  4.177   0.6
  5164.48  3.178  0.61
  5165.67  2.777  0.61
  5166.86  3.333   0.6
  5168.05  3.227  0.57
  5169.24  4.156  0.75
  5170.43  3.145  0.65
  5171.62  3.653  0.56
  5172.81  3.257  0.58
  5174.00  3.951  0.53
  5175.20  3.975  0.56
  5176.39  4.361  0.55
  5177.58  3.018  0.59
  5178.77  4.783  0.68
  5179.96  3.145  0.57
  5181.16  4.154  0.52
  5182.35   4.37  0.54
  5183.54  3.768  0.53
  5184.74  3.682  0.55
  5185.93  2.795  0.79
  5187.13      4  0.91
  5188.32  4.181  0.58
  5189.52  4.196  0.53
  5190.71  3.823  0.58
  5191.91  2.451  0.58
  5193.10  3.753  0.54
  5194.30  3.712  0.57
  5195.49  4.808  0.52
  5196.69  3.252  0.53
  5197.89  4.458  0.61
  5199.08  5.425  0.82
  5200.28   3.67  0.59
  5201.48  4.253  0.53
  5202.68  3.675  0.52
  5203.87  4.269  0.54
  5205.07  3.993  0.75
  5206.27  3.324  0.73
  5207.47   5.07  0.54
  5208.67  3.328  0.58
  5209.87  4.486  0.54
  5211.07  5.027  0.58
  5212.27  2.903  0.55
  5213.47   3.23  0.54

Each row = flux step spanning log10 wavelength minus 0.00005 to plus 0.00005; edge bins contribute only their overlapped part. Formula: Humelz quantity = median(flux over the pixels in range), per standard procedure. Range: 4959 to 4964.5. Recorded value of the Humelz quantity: 4.7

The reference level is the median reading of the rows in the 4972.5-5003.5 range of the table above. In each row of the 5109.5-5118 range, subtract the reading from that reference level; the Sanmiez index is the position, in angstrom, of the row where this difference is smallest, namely 5113.60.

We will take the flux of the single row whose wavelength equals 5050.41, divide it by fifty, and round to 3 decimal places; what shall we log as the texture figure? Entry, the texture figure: 0.100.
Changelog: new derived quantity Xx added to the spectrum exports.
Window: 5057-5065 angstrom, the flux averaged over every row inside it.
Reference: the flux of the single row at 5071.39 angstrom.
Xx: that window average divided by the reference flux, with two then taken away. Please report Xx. -1.1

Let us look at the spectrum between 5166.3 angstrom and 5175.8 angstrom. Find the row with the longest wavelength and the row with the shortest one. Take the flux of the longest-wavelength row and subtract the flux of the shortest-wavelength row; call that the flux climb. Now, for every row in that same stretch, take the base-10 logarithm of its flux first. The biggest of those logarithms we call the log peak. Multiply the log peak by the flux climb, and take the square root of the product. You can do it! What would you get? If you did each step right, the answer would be 0.6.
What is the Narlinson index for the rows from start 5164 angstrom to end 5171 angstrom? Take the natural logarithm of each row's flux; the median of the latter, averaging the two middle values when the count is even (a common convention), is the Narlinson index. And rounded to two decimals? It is 1.16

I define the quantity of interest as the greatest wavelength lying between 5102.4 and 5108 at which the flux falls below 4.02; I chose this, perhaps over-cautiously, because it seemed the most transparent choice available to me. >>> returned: 5107.72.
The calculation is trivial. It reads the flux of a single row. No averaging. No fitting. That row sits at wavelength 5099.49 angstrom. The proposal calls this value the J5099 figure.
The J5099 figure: 3.644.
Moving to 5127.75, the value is 4.811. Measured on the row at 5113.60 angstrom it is 4.953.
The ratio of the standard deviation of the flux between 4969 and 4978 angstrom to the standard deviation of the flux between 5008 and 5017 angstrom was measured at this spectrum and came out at 1.27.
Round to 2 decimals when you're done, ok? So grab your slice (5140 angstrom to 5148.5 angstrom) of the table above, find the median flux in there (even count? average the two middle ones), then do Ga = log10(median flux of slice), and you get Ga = 0.64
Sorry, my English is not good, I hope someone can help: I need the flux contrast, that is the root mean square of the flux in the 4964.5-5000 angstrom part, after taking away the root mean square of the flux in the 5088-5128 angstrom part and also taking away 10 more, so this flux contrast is -9.9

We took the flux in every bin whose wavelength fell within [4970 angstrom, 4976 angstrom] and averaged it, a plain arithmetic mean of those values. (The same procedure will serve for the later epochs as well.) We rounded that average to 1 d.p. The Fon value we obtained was 4.8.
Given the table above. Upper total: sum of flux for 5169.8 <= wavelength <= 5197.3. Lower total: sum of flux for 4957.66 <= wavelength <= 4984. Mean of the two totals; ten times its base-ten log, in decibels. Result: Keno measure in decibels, 19.73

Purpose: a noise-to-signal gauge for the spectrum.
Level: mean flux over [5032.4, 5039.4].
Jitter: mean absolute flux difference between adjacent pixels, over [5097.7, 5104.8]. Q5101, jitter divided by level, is 0.113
